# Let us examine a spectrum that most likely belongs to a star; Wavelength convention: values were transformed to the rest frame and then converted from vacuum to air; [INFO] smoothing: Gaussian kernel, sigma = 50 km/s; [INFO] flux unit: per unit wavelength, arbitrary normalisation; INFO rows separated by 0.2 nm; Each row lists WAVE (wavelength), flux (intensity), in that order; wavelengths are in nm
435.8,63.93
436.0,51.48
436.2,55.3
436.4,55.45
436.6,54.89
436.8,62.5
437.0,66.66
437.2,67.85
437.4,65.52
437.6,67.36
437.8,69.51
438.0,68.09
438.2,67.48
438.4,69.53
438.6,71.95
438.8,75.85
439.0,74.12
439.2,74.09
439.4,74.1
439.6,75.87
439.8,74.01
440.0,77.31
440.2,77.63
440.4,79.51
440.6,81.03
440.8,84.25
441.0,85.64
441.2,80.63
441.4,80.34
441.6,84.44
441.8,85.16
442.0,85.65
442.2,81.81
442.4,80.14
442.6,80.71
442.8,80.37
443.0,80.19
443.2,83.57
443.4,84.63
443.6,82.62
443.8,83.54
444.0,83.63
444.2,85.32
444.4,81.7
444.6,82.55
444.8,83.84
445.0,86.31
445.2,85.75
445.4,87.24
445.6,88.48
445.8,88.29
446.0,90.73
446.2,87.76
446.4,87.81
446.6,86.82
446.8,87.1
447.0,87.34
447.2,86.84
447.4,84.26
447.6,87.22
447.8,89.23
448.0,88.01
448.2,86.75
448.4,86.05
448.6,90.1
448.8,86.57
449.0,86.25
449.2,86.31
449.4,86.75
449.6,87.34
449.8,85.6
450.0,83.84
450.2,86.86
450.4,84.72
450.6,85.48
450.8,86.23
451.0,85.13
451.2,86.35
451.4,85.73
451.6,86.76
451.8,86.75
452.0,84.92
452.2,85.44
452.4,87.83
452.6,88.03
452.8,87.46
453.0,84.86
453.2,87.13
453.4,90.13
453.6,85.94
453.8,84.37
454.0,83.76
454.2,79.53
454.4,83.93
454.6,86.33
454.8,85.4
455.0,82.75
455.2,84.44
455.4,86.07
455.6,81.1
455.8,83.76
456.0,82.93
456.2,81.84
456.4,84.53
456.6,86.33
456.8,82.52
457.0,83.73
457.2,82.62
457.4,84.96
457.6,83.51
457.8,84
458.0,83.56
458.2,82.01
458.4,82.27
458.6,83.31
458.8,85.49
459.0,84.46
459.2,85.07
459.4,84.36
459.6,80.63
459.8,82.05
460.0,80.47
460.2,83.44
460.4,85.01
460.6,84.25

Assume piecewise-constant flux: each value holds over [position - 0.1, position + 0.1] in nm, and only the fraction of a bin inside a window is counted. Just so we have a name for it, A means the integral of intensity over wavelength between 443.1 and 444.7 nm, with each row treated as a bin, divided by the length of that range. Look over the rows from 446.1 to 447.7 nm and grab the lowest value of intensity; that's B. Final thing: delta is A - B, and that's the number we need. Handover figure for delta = -1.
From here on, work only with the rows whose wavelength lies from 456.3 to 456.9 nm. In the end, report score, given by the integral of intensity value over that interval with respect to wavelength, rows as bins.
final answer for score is 50.7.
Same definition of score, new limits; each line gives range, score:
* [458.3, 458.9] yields 50.2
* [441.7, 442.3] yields 50.5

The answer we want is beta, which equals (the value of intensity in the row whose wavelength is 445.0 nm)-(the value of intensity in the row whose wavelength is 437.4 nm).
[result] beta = 21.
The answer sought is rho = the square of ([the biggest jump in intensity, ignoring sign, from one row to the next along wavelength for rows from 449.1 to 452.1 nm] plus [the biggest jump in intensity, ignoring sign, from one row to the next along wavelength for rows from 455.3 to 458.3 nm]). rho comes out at 63.8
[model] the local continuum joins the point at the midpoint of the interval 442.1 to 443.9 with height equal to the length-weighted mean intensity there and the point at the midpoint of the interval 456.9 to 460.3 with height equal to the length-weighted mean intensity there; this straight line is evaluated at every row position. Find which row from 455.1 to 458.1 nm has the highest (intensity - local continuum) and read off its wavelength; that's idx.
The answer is 456.6 nm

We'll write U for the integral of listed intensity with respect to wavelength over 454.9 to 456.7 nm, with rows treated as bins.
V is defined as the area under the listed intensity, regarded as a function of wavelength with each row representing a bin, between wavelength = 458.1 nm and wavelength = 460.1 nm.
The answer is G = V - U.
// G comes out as 15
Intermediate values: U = 151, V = 166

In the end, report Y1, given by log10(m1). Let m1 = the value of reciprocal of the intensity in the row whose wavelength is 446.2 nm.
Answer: -1.94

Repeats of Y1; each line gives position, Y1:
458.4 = -1.92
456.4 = -1.93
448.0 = -1.94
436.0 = -1.71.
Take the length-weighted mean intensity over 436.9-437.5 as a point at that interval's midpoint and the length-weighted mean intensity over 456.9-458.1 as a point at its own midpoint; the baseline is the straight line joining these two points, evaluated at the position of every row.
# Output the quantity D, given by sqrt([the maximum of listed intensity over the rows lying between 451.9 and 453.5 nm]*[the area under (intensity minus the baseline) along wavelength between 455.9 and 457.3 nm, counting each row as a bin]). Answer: 8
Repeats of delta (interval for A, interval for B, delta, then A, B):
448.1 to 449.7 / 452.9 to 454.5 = 7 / 87.0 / 79.53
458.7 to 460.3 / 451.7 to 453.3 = -2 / 83.2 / 84.86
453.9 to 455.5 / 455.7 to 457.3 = 2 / 84.0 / 81.84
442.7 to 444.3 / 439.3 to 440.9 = 9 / 83.0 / 74.01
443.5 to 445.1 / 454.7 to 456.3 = 3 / 83.7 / 81.1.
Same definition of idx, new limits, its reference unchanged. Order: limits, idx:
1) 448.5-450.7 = 448.6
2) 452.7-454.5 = 453.4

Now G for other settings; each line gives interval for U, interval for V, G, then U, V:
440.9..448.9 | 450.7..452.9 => -491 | 681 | 190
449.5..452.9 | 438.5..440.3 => -158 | 293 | 135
